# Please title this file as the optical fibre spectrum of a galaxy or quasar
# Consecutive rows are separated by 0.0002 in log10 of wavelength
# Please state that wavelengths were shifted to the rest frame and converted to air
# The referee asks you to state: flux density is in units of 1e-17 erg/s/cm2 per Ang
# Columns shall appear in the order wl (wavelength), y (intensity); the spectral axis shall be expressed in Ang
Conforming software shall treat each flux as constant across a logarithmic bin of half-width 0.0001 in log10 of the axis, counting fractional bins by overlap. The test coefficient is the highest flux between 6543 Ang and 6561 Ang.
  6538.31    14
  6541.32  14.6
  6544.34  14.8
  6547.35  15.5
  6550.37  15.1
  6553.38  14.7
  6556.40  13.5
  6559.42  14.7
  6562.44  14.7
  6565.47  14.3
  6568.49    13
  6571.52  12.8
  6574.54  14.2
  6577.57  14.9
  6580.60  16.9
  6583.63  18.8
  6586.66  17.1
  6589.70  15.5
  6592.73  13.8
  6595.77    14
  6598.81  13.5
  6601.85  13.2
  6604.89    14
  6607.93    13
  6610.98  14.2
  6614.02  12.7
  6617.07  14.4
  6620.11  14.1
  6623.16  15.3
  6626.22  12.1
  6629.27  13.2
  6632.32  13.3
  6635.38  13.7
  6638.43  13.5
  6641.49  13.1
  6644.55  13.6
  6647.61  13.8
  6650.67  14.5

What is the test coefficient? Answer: 15.5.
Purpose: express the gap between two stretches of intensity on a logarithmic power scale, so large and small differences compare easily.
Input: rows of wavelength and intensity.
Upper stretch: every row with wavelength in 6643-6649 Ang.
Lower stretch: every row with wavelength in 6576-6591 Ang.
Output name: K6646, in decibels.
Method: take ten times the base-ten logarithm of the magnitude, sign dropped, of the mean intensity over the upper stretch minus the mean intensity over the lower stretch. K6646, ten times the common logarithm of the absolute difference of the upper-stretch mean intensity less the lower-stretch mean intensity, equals 4.7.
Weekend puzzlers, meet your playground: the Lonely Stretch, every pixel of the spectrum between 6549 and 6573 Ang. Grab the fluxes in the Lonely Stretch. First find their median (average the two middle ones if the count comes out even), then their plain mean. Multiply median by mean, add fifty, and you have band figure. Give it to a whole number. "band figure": 254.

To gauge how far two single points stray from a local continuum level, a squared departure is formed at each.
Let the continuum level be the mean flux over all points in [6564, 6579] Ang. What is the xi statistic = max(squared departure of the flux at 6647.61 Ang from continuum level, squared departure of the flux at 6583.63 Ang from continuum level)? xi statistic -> 24.6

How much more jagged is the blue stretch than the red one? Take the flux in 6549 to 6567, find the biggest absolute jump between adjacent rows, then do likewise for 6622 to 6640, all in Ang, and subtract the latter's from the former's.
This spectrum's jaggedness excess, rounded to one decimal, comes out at -2.0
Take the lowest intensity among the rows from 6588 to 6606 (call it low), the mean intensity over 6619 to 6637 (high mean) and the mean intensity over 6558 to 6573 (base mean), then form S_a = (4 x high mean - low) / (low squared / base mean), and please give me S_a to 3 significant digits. 3.29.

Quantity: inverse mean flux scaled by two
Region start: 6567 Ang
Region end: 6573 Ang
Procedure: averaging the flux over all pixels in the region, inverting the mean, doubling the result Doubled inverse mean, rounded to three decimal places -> 0.155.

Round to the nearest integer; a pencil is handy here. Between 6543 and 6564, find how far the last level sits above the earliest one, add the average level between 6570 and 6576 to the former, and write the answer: 13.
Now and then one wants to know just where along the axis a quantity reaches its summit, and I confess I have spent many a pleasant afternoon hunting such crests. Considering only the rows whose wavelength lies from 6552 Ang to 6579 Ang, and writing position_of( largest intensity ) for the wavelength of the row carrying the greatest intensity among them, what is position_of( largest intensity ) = 6577.57 Ang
